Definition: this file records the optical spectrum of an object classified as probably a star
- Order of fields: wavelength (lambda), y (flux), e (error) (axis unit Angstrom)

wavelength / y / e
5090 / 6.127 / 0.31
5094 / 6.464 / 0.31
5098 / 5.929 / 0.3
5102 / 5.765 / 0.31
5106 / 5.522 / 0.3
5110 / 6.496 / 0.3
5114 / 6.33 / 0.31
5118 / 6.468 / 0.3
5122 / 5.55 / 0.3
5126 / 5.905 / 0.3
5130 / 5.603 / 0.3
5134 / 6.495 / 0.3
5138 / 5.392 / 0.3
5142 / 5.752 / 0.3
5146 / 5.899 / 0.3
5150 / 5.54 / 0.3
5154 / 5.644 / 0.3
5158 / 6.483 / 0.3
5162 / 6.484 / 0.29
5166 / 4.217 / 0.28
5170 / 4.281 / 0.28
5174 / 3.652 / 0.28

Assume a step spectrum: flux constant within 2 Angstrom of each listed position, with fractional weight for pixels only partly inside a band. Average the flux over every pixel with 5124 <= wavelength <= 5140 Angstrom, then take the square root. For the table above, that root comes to 2.42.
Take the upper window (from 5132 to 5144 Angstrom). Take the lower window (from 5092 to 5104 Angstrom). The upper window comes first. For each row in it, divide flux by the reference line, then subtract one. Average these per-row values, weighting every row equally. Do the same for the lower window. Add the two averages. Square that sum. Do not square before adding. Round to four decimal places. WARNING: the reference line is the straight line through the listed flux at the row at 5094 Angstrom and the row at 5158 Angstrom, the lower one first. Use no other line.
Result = 0.0243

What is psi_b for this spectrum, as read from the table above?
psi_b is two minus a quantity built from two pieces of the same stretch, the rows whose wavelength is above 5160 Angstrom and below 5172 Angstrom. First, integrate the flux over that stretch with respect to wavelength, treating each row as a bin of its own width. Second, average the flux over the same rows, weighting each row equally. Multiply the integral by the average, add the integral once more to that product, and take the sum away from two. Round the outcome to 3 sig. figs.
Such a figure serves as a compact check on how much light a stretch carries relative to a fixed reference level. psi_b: -357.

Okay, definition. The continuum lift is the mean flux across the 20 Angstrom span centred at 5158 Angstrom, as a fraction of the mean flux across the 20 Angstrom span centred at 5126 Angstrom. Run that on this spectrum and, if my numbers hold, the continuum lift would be 0.945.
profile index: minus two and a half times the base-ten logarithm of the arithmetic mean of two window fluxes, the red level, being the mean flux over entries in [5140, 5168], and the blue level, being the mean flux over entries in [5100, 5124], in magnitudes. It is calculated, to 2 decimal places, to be -1.92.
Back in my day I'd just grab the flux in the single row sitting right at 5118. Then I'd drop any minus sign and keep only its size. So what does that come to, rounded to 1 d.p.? 6.5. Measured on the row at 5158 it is 6.5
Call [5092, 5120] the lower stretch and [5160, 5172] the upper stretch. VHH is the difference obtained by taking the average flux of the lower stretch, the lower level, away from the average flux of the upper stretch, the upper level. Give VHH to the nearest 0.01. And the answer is -1.15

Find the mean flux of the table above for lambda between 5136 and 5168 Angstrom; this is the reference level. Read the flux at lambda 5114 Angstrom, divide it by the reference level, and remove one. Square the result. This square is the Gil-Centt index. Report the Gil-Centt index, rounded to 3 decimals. 0.013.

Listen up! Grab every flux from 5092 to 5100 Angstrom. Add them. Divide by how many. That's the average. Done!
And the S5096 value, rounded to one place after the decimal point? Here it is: 6.2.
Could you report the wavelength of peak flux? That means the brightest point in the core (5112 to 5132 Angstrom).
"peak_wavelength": 5118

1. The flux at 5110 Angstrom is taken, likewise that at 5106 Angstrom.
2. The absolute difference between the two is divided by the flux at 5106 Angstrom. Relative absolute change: 0.18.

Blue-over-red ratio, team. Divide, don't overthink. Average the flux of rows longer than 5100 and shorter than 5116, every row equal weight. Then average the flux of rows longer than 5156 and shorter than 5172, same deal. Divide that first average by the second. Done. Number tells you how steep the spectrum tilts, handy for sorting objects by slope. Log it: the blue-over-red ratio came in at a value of 1.12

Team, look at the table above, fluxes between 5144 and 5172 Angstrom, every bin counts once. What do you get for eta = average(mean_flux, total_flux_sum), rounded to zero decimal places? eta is 22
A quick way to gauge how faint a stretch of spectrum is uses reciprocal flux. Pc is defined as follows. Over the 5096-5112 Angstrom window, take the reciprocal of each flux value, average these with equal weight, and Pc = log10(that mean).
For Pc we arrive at -0.77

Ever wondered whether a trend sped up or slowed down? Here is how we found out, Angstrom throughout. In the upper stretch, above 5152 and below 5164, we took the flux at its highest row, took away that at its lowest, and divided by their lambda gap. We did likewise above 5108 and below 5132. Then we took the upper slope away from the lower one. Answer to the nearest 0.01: -0.15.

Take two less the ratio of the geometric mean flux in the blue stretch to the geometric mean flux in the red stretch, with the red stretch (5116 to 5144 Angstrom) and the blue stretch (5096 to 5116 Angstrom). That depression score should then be 0.98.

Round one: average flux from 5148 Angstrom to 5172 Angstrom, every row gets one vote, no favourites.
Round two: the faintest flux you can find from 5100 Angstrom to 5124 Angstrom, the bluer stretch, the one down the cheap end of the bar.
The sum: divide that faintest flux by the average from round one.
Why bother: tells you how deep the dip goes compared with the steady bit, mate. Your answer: 1.01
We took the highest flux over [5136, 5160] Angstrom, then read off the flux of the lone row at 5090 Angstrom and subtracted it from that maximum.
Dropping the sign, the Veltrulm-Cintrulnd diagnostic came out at 0.36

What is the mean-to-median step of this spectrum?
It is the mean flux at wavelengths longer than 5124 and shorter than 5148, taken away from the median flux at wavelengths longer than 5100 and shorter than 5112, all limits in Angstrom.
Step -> -0.1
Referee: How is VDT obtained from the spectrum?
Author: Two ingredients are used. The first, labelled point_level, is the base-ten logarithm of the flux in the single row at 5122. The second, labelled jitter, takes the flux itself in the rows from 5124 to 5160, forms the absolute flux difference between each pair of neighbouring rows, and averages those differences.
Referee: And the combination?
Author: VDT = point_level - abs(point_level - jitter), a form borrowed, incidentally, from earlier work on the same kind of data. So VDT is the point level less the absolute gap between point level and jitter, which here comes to 0.51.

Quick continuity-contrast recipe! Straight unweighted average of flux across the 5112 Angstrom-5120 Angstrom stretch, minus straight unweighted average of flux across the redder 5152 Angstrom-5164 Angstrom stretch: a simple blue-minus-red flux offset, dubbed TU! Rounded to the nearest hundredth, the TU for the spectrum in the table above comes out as 0.20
